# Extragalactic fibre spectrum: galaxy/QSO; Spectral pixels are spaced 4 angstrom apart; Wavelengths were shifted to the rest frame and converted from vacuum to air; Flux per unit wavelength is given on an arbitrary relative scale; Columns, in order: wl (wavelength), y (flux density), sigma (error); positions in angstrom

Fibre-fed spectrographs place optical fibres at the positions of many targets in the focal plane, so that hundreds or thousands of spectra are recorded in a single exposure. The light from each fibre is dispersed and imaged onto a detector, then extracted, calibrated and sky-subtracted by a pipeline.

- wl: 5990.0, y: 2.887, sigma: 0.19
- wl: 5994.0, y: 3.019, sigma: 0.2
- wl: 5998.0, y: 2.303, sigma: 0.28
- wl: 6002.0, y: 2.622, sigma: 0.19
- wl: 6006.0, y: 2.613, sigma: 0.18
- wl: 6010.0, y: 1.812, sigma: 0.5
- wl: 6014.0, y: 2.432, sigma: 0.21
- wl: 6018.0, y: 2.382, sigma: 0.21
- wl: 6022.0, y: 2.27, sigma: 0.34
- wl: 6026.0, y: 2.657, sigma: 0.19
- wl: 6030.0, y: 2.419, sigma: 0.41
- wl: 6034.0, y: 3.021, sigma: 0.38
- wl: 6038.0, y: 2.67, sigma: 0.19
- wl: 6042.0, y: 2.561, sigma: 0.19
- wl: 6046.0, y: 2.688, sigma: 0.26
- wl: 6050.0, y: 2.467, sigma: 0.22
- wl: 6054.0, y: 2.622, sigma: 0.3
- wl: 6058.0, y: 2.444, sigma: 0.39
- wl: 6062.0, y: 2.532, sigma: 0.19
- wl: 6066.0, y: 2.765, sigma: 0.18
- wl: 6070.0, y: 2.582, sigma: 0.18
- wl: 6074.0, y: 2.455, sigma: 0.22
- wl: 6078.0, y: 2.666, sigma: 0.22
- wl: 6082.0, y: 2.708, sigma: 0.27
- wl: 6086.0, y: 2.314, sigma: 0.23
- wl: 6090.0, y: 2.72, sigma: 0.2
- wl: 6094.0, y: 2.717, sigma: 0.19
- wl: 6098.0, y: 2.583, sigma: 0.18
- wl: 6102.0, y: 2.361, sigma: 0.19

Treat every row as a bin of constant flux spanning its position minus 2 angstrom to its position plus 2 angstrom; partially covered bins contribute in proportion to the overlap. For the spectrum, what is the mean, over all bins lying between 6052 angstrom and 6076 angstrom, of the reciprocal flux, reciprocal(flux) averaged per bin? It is 0.390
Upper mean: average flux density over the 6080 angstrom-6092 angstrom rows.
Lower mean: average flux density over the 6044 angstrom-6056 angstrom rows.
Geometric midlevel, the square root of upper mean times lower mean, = 2.59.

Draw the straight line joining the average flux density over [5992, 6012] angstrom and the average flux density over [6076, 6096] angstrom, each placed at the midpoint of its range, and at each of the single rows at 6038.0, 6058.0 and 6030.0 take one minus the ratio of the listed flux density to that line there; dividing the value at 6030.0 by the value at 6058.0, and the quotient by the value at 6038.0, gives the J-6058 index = -16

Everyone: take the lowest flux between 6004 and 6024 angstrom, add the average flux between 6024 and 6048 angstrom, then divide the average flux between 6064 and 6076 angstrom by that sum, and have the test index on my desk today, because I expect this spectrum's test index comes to 0.580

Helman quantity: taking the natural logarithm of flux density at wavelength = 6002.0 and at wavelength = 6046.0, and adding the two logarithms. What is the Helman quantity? 1.95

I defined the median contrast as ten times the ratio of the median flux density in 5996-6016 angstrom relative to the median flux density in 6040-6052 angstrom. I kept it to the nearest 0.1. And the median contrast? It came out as 9.5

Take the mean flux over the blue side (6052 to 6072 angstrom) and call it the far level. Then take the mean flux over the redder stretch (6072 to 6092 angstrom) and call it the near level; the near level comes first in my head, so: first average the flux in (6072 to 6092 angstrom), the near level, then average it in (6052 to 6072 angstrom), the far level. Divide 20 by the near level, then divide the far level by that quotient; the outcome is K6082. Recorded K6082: 0.333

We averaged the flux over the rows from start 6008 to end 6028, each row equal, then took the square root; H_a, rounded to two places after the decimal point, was 1.52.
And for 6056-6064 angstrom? 1.58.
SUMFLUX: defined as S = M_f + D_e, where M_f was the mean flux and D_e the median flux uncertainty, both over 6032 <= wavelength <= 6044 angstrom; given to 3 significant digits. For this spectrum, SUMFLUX 2.94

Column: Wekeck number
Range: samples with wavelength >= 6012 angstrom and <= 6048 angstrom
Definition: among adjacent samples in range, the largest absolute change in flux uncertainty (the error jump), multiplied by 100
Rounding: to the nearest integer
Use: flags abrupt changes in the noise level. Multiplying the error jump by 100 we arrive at 22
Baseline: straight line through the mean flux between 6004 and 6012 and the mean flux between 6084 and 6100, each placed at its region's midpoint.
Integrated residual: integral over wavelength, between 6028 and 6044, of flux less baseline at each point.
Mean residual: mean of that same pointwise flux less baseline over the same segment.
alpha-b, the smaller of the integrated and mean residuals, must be 0.33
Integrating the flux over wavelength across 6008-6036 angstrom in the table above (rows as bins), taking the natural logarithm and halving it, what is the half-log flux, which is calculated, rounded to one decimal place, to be 2.1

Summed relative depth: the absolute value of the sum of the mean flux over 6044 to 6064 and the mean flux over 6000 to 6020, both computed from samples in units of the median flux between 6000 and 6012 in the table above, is 1.88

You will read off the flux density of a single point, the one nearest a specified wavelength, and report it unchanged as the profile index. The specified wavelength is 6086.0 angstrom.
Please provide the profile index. 2.314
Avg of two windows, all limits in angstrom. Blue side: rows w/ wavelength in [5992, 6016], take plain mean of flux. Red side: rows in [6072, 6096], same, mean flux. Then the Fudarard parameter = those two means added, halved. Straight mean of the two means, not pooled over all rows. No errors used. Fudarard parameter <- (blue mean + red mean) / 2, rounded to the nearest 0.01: 2.53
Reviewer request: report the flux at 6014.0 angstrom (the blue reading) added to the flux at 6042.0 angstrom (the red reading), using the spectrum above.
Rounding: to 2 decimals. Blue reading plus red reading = 4.99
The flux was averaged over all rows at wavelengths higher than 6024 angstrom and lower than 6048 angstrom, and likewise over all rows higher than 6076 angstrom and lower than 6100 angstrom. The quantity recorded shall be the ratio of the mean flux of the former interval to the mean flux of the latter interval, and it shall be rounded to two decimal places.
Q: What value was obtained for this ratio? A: 1.02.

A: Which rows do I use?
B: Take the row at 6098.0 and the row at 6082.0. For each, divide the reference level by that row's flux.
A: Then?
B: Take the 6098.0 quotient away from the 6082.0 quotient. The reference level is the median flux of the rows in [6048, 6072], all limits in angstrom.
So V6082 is -0.046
